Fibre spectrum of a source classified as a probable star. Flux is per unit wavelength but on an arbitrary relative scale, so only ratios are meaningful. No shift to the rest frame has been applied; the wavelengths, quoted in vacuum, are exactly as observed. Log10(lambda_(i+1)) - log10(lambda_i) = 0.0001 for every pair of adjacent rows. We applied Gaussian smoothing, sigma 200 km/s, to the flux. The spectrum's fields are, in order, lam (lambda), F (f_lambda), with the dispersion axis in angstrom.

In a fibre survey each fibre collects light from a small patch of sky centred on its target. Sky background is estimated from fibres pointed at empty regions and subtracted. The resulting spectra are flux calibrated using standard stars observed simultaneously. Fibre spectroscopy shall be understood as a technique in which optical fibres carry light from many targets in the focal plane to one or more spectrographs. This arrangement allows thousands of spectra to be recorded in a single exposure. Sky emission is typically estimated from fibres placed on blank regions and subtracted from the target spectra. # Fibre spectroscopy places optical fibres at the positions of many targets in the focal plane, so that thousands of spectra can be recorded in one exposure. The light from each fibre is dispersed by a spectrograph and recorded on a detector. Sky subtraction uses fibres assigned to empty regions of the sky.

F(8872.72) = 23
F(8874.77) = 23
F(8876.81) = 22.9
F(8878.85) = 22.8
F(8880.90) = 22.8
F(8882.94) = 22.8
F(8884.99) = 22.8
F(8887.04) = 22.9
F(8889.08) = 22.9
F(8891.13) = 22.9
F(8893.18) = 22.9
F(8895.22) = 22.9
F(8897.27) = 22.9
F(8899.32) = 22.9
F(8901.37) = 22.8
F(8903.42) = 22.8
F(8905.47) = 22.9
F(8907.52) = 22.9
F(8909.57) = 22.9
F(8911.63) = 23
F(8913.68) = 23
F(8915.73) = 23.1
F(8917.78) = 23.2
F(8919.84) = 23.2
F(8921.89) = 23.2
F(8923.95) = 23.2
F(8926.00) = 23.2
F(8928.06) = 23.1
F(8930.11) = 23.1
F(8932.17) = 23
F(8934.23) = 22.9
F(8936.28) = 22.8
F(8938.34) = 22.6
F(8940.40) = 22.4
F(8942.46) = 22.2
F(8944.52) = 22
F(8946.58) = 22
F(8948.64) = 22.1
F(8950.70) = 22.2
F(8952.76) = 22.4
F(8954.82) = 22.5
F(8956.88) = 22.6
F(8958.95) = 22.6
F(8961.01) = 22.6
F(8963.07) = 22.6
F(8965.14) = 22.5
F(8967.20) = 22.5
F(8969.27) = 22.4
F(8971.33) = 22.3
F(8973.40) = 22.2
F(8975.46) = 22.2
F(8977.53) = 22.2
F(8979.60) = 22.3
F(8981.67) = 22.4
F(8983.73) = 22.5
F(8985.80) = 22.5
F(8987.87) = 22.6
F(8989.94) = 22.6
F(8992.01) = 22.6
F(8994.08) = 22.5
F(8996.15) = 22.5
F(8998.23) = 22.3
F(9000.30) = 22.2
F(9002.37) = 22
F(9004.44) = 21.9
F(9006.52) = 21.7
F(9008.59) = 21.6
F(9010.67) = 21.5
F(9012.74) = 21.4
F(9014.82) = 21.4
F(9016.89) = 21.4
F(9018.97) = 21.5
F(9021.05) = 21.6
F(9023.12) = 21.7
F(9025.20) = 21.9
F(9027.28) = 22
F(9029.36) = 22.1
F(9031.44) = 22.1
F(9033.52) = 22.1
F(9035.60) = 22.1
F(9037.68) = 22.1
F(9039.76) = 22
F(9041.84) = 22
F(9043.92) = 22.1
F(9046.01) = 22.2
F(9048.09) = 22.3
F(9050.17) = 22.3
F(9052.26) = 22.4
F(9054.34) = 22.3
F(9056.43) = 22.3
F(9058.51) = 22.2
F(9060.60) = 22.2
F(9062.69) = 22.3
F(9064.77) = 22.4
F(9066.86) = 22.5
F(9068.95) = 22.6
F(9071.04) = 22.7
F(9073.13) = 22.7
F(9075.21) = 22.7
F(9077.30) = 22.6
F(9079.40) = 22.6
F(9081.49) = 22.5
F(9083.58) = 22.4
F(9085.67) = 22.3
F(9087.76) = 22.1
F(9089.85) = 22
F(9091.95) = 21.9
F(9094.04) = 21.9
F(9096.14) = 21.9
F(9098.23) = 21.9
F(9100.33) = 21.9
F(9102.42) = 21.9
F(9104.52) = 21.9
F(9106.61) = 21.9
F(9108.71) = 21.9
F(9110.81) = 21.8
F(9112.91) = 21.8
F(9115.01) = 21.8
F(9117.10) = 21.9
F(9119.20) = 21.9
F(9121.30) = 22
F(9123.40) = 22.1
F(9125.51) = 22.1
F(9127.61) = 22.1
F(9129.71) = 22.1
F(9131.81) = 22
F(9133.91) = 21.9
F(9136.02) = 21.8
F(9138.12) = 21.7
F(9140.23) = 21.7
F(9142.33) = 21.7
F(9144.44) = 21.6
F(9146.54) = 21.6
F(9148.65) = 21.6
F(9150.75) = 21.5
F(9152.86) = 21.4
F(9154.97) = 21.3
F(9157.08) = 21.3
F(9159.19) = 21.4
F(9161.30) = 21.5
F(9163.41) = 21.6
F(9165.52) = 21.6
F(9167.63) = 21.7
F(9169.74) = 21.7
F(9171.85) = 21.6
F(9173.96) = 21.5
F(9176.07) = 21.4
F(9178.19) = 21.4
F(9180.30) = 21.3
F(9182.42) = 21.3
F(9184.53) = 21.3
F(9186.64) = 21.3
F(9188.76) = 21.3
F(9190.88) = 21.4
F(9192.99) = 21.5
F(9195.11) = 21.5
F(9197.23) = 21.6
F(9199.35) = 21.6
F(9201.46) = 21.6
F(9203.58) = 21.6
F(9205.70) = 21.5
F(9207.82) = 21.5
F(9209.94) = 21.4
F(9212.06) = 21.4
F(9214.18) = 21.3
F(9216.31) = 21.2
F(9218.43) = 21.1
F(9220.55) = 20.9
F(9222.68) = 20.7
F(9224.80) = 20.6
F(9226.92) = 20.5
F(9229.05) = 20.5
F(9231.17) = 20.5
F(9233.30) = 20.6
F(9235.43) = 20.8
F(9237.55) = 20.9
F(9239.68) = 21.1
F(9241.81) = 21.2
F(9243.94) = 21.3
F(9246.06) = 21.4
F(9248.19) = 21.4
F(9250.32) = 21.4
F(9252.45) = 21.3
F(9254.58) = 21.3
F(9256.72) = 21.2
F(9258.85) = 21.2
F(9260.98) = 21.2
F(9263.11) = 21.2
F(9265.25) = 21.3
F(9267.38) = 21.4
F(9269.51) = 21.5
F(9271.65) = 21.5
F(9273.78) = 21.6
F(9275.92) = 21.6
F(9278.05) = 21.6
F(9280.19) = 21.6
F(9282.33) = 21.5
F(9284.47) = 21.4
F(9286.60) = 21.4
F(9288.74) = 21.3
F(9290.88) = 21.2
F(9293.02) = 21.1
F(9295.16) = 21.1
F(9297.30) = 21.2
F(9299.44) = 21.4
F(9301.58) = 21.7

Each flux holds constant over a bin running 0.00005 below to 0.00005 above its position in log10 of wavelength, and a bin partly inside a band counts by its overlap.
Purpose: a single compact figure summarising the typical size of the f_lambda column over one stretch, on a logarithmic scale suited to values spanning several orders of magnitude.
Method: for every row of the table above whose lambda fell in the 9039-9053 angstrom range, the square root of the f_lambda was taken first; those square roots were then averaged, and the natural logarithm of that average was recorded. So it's 1.55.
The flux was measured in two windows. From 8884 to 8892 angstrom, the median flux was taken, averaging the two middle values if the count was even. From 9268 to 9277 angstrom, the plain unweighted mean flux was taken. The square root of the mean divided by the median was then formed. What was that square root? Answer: 0.970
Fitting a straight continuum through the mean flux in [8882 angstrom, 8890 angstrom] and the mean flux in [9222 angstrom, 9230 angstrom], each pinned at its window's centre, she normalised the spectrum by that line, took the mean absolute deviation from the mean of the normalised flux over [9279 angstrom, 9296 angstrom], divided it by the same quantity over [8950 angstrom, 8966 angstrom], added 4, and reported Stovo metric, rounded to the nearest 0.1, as 5.1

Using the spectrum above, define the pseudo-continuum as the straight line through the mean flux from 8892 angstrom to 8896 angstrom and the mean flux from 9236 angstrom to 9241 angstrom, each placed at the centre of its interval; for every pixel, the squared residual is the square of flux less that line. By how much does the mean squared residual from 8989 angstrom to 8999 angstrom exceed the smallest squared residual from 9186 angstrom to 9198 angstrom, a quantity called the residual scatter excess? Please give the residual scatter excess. 0.03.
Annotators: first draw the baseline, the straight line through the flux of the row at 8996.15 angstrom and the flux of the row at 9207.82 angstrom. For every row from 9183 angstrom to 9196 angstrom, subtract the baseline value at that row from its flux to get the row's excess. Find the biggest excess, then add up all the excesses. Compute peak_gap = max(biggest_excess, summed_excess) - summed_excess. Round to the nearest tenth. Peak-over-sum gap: 1.2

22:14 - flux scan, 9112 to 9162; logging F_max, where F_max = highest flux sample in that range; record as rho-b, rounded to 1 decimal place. 22.1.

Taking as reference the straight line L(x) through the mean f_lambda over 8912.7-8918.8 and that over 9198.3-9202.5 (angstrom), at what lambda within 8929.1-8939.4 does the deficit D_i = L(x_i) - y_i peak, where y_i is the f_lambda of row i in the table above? 8938.34 angstrom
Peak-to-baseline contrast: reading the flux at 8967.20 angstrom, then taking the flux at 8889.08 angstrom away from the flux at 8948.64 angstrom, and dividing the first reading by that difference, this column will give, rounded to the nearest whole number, -28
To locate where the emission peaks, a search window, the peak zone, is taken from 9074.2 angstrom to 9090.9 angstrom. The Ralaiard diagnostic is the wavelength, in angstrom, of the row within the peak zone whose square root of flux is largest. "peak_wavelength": 9075.21 angstrom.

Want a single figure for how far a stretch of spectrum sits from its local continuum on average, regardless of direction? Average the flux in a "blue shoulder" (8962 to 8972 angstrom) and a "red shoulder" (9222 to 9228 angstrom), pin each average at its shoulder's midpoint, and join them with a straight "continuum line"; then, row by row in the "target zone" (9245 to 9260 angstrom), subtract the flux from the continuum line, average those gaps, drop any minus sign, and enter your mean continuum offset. 0.91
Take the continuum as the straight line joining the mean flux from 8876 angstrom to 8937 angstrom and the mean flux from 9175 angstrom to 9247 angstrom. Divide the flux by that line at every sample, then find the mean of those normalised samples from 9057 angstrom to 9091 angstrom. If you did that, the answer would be 1.02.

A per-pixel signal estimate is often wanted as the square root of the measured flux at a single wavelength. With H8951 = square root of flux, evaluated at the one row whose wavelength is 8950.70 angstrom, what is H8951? 4.71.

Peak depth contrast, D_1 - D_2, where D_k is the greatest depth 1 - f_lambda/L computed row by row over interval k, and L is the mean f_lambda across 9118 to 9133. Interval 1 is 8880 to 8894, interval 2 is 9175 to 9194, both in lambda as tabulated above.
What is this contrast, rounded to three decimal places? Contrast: -0.068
